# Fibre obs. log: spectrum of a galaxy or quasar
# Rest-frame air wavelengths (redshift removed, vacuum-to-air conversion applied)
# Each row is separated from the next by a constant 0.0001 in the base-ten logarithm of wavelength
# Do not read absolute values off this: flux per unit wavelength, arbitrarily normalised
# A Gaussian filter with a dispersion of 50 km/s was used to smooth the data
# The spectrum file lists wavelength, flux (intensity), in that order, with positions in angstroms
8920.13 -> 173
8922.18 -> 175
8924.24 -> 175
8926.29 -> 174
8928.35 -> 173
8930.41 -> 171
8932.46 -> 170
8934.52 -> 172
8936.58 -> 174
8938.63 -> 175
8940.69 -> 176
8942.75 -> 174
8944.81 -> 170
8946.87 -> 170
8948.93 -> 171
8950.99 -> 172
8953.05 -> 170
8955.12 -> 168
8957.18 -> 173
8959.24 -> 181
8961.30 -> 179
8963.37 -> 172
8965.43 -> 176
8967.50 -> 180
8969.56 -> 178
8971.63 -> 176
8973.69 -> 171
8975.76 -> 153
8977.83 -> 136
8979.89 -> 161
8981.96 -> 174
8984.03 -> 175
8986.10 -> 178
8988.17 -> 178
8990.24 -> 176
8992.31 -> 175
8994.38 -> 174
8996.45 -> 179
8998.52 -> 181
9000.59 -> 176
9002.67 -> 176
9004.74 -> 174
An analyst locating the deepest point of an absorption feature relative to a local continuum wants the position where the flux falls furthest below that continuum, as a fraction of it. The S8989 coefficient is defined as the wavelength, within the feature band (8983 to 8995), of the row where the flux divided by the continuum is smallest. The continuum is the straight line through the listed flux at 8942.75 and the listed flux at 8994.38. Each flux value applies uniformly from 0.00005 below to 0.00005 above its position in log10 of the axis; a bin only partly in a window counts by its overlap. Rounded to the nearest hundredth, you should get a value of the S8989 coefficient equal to 8994.38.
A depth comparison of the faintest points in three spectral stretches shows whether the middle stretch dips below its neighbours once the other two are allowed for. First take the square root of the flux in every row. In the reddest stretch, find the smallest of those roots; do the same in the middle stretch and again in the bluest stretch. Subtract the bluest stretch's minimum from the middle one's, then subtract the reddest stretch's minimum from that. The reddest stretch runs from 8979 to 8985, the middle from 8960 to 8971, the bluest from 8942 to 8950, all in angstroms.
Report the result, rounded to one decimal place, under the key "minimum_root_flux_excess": -12.6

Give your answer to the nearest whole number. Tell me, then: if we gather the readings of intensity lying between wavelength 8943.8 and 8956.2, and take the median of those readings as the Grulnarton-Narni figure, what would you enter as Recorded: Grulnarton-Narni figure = 170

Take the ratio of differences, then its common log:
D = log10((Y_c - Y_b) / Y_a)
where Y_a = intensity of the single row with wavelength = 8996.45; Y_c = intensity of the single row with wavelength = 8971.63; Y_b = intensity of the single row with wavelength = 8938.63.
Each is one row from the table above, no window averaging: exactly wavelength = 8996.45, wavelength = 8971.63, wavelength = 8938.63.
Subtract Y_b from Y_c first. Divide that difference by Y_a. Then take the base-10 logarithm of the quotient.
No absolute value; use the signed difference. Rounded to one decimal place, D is -2.3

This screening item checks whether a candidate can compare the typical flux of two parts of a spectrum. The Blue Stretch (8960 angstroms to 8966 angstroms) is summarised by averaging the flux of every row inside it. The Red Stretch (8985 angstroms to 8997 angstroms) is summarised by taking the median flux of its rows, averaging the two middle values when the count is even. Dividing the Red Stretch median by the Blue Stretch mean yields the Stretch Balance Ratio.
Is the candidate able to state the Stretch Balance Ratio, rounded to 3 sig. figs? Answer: 1.01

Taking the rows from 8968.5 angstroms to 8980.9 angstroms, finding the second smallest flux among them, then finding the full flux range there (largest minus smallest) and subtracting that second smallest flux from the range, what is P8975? -111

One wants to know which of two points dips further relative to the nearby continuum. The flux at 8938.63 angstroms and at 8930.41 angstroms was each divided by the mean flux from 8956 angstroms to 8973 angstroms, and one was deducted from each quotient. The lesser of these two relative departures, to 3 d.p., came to -0.033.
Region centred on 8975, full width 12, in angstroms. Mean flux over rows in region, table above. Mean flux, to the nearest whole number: 162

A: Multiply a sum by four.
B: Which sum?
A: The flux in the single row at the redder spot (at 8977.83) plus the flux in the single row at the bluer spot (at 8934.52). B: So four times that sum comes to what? 1232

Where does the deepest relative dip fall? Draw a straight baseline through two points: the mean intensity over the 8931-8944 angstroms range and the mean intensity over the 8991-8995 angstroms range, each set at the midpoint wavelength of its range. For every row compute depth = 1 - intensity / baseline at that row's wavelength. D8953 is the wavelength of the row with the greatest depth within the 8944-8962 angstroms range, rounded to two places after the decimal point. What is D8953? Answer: 8955.12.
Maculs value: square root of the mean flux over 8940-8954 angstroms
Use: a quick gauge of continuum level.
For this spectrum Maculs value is 13.11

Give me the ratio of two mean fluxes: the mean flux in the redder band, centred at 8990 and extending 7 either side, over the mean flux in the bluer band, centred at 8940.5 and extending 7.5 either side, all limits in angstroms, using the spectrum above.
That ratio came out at 1.02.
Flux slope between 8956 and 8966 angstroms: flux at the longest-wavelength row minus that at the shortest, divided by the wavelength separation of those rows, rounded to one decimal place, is 0.4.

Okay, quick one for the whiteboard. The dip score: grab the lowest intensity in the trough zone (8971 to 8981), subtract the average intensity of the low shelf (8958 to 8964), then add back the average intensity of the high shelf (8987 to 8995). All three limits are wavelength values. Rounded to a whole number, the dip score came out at 134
